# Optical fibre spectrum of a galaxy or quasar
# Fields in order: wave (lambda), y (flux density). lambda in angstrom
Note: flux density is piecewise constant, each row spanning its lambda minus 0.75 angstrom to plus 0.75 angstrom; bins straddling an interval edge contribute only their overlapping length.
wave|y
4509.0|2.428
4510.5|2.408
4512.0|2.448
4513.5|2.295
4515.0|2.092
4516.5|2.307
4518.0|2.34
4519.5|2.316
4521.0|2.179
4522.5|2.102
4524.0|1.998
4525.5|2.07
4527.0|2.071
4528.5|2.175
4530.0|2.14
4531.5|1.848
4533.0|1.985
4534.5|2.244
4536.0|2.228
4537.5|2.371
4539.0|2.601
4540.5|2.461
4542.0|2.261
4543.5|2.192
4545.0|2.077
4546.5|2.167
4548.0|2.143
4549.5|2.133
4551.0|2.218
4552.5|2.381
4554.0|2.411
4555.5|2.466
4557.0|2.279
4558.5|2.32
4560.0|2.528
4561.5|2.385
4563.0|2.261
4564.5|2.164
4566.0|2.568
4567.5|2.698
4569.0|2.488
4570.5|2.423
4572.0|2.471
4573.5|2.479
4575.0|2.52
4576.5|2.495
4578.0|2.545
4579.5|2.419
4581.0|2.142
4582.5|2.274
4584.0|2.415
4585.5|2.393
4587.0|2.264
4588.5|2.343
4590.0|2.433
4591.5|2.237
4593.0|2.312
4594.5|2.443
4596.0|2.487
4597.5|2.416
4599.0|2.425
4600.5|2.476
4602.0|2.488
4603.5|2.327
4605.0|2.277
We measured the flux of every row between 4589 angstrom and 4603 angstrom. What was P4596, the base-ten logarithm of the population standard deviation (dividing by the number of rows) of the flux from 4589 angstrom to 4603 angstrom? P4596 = -1.10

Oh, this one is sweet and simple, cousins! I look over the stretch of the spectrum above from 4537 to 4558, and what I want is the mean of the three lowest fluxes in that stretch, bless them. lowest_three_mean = 2.12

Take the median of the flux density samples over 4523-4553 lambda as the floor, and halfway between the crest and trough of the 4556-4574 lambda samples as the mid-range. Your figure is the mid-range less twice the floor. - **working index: -1.91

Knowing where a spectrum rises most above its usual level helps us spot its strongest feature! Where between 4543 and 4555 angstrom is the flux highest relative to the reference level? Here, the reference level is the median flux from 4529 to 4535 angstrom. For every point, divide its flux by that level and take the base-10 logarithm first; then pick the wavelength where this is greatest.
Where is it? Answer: 4554.0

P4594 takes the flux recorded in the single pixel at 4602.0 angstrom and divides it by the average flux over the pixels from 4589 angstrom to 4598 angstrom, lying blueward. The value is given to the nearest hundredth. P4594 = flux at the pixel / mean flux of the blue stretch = 1.04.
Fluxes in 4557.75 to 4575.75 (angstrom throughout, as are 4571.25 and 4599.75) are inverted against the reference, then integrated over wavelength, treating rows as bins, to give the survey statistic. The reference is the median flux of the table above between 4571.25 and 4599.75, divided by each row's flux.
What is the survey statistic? 17.9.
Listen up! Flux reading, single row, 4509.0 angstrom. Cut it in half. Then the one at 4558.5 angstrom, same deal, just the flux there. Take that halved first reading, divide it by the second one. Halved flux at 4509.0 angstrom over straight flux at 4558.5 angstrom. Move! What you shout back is 0.52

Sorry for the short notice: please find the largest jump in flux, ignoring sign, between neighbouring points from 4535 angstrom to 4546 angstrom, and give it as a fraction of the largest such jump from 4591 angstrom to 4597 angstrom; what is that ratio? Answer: 1.8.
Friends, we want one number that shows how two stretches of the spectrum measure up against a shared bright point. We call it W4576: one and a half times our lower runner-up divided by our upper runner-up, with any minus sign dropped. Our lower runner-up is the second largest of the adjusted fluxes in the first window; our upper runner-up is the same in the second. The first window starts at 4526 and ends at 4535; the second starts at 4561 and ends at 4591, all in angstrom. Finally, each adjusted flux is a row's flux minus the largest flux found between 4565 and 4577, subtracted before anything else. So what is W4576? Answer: 6.0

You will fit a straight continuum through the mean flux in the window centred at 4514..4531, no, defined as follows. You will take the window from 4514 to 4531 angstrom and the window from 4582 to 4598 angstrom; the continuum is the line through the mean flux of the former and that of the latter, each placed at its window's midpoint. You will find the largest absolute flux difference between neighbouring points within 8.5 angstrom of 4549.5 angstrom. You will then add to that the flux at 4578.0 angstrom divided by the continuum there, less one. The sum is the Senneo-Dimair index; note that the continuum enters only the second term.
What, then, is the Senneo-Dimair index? 0.28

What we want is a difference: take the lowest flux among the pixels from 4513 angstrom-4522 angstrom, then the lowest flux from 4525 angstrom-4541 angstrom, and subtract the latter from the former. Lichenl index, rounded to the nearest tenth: 0.2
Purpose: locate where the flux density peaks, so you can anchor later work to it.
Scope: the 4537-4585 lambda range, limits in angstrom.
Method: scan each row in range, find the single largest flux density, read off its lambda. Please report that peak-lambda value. 4567.5 angstrom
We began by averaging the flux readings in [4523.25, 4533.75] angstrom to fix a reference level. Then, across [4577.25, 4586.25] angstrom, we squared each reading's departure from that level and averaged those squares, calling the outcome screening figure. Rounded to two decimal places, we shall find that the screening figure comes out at 0.12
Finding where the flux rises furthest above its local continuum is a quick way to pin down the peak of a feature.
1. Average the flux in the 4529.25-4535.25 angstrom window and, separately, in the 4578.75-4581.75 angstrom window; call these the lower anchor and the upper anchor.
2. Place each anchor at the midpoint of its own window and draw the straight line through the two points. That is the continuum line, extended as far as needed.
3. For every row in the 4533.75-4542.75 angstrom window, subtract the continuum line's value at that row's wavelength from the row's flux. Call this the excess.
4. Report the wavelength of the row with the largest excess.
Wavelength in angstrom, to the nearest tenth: 4539.0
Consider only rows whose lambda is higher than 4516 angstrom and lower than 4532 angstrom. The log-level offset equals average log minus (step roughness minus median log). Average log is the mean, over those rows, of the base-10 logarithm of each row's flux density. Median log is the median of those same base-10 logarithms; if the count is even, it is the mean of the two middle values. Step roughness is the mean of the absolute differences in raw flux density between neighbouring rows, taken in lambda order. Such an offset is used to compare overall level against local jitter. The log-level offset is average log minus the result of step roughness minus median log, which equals 0.57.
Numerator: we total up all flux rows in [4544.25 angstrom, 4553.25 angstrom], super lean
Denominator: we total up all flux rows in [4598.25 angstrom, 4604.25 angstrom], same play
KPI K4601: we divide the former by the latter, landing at 1.4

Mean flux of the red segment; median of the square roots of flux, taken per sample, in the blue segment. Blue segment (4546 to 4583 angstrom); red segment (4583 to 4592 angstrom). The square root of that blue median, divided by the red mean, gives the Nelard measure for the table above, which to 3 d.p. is 0.531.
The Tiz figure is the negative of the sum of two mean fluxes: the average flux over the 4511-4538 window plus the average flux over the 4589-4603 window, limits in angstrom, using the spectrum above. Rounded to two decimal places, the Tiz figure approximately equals -4.59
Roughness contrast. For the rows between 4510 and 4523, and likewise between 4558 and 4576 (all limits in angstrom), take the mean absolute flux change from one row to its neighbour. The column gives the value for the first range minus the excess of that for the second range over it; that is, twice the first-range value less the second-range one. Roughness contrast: 0.086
